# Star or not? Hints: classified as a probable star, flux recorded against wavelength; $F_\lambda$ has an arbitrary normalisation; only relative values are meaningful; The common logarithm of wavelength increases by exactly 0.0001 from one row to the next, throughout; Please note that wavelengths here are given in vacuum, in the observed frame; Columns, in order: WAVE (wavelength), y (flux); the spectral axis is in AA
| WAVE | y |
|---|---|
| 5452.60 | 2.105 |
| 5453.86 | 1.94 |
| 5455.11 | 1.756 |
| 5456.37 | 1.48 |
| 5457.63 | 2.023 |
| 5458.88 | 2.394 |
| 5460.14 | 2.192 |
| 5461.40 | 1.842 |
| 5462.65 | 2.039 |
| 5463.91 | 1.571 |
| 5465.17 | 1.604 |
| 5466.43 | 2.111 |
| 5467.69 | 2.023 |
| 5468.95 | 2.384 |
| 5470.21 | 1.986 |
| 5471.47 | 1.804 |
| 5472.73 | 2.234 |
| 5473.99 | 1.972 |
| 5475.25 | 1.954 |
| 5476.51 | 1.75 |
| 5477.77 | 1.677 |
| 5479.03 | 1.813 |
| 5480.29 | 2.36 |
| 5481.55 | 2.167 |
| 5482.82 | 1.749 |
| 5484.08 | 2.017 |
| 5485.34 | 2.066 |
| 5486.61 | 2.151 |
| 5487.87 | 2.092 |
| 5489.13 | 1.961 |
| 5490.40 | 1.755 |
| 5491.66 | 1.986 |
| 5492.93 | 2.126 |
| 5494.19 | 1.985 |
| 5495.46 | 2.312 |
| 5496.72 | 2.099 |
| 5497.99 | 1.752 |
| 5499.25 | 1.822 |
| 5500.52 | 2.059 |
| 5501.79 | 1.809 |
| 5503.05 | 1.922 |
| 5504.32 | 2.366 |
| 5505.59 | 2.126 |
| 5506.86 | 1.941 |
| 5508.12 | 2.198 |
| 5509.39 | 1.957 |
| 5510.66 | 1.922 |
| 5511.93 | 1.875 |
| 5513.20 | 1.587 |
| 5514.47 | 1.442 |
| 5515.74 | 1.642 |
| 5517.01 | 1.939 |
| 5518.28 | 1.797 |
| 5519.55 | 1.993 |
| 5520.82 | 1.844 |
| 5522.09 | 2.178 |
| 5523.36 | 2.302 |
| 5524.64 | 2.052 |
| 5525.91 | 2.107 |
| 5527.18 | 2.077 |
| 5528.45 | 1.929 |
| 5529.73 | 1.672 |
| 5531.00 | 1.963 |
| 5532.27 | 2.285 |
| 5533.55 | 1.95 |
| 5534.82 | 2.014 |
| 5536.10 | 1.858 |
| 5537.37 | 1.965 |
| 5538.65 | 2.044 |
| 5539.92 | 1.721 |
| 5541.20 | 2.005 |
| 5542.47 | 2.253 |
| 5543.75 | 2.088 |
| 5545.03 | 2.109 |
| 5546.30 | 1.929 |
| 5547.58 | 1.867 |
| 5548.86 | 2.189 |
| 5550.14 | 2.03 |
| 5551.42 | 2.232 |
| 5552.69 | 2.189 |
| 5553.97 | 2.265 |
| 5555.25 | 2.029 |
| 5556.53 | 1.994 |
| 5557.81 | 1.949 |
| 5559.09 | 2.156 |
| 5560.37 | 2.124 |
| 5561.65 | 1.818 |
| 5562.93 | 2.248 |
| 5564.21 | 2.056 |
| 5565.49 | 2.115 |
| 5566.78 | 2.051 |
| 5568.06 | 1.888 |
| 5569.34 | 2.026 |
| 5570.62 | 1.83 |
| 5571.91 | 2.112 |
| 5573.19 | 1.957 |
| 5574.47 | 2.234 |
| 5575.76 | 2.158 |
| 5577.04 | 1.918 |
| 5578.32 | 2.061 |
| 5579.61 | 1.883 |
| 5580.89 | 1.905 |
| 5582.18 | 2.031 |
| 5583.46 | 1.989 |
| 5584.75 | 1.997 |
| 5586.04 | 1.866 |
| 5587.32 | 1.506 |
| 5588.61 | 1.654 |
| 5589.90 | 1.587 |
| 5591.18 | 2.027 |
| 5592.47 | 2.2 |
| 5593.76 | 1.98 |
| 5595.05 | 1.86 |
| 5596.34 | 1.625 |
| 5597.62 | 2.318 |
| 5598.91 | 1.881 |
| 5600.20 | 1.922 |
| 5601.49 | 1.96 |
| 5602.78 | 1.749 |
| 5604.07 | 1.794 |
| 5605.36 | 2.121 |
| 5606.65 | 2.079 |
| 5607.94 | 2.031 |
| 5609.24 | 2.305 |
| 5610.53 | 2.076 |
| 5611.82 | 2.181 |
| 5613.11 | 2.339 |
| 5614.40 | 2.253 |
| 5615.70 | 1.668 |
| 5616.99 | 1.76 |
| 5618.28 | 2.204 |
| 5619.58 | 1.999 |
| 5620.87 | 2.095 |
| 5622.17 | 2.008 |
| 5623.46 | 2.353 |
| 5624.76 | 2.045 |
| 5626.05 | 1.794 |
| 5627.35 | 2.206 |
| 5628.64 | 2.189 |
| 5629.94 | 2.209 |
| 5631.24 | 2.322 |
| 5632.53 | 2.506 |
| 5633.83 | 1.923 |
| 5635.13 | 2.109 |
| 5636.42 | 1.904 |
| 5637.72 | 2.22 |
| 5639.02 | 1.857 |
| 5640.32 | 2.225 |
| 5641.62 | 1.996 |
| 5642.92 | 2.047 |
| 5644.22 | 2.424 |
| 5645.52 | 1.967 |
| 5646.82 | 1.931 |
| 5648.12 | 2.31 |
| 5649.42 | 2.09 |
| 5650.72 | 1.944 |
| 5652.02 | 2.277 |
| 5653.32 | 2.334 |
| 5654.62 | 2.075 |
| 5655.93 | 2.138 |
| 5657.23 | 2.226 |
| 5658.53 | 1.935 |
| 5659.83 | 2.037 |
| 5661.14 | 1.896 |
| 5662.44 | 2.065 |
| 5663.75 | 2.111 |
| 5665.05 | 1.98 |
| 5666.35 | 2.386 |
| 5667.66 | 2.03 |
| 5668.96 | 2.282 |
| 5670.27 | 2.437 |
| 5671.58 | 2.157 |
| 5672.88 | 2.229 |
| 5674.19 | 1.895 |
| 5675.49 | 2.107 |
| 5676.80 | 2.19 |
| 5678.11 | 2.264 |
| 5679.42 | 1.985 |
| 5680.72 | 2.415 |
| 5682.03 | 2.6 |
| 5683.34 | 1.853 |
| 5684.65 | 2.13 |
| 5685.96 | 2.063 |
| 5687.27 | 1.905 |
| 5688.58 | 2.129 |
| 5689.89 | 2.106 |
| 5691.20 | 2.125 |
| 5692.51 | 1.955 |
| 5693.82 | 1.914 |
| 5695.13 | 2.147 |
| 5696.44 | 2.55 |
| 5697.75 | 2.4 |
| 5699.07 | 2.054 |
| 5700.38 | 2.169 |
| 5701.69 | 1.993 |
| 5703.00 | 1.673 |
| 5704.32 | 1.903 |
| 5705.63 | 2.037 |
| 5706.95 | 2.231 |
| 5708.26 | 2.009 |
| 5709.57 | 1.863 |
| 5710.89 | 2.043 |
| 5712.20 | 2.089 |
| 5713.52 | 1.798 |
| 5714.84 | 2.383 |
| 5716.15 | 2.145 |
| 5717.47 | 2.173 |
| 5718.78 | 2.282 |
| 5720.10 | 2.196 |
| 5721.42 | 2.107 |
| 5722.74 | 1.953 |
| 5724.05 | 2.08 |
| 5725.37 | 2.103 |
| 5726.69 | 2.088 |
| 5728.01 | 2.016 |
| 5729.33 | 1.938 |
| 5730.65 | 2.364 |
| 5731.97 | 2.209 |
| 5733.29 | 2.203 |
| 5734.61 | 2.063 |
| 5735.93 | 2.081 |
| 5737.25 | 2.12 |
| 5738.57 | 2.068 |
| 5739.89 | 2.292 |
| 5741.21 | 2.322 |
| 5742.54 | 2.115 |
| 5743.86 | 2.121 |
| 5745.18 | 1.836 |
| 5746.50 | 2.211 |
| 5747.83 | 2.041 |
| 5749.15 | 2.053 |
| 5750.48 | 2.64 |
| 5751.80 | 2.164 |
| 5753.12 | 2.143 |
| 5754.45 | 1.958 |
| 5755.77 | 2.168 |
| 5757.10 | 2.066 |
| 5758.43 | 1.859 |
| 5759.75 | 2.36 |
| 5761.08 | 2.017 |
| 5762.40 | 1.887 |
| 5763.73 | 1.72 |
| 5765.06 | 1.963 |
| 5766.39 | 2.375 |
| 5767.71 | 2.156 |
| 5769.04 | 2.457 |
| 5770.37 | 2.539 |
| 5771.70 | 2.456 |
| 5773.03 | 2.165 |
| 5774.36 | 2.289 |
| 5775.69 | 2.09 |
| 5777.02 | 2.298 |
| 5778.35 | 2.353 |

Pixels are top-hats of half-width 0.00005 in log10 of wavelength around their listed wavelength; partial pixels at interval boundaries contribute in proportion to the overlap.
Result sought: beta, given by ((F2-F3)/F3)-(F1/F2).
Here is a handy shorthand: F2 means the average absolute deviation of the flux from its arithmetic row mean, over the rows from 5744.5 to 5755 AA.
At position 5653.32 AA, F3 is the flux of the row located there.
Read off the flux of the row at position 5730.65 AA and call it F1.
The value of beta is -15.8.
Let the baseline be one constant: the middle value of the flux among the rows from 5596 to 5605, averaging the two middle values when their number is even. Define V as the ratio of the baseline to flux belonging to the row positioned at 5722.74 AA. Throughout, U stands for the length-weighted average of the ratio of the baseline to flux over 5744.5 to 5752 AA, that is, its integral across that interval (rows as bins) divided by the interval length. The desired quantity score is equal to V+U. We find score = 1.85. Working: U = 0.883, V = 0.96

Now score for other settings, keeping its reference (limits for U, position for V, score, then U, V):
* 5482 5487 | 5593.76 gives 1.90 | 0.947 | 0.95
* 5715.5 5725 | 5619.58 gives 1.82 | 0.884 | 0.94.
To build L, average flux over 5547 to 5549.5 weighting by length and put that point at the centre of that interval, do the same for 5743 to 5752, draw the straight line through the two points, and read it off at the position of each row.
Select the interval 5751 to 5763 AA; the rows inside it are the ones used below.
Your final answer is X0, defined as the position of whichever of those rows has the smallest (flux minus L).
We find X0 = 5758.43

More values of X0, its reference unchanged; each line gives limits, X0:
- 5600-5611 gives 5602.78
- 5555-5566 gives 5561.65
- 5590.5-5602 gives 5596.34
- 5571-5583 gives 5579.61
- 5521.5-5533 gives 5529.73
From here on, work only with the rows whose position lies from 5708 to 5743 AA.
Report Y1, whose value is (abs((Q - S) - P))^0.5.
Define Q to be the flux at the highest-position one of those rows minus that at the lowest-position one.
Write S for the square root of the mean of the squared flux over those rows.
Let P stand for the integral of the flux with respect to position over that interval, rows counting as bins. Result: 8.72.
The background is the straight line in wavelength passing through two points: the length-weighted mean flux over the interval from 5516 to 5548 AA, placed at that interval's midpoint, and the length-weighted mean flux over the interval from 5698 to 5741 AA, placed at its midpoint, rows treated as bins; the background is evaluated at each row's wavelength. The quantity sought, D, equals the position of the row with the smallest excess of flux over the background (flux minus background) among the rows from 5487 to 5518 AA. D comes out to 5514.47 AA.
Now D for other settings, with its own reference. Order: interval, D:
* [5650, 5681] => 5674.19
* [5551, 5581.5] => 5561.65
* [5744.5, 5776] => 5763.73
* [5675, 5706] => 5703.00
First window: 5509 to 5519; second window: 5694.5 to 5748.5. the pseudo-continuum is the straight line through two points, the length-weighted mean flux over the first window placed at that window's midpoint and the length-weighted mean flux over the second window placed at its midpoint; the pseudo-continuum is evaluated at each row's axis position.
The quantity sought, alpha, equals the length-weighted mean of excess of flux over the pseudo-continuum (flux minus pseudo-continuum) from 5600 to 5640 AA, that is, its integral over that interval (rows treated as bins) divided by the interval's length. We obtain 0.13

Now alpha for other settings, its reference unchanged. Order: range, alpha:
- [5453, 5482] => 0.27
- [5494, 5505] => 0.27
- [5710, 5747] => 0.00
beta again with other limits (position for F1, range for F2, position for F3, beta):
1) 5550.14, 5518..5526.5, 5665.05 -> -15.6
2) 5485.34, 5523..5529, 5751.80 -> -24.2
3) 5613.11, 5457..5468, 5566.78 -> -12.4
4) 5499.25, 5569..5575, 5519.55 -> -17.1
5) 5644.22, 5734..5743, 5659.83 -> -28.2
